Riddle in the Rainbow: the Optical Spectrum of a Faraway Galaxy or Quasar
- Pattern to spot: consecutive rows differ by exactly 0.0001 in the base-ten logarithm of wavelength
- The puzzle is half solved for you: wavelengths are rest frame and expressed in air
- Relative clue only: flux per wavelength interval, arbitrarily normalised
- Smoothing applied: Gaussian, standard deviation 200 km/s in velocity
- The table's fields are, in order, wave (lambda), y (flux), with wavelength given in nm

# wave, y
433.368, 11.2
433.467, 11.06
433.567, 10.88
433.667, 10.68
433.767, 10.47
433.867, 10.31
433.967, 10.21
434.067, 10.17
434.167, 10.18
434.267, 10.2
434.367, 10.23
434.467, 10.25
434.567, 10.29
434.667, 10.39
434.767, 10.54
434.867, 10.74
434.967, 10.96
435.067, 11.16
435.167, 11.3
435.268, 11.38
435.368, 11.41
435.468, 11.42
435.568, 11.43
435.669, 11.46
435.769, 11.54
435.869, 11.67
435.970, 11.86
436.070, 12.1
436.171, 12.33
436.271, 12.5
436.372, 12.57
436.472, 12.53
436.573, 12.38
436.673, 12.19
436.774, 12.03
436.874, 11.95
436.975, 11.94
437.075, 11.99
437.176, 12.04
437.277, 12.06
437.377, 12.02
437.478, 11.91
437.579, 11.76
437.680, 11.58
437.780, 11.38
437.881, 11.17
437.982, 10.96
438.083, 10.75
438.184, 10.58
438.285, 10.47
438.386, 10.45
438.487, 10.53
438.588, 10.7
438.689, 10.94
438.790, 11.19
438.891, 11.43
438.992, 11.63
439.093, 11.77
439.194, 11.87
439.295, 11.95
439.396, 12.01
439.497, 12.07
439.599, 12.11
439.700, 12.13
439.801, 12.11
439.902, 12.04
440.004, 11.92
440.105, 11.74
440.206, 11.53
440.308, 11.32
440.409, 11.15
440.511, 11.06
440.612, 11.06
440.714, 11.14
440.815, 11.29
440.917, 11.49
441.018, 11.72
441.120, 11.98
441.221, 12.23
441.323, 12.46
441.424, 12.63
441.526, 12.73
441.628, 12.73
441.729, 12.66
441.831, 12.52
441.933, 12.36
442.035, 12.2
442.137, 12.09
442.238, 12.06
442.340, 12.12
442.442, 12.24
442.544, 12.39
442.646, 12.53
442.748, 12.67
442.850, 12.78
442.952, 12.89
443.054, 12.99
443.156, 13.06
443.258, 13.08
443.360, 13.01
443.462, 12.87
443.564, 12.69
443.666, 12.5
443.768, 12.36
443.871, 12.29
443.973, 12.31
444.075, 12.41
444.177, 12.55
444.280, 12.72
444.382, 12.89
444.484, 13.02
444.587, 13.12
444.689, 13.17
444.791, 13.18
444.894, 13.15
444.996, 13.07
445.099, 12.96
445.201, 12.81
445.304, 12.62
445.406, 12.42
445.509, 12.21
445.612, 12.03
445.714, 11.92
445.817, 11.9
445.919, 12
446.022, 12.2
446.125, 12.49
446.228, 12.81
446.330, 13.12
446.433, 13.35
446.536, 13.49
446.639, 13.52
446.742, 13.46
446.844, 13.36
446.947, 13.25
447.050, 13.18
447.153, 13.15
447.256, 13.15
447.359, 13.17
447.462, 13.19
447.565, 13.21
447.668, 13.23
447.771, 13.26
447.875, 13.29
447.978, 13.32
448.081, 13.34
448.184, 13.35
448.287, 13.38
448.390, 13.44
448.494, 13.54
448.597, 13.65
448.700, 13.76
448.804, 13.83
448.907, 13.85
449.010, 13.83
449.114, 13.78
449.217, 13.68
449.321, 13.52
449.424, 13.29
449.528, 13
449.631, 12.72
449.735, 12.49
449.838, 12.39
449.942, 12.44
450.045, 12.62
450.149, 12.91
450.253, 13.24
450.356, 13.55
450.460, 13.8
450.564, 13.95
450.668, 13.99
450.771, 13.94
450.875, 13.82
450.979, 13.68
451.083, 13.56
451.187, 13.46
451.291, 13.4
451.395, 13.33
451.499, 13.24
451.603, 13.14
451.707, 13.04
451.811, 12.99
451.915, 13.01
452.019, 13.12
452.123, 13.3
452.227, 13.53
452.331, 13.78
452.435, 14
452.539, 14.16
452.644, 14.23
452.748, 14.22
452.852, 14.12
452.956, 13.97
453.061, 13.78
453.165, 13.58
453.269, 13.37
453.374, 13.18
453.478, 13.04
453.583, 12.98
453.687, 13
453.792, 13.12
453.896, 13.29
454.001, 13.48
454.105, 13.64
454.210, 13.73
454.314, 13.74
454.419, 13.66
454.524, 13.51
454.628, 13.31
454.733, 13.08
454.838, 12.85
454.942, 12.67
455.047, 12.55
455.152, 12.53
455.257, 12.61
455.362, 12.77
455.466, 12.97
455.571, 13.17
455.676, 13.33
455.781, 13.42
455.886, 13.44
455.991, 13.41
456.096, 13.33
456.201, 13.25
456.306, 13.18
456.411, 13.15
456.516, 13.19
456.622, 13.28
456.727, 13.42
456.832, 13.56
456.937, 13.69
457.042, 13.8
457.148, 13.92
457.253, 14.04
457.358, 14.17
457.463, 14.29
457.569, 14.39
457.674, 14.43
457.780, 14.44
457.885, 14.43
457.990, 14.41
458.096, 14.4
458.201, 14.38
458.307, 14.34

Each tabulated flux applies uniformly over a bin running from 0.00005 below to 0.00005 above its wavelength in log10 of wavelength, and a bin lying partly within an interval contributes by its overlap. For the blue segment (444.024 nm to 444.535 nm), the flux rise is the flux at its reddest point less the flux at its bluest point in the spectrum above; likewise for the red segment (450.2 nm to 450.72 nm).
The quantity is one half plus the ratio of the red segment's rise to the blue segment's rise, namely 1.7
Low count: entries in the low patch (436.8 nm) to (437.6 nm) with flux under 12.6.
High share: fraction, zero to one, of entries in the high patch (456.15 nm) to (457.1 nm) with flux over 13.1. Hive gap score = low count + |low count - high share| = 15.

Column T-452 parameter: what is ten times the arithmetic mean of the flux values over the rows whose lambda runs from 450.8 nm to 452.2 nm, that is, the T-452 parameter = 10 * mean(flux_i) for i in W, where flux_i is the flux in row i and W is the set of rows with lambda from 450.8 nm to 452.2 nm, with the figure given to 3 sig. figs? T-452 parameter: 133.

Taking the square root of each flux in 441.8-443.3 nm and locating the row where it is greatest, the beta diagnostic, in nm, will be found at 443.258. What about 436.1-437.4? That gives 436.372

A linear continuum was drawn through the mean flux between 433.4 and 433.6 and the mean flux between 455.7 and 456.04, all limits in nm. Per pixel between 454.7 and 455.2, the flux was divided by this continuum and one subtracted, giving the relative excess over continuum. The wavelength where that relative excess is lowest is 455.152 nm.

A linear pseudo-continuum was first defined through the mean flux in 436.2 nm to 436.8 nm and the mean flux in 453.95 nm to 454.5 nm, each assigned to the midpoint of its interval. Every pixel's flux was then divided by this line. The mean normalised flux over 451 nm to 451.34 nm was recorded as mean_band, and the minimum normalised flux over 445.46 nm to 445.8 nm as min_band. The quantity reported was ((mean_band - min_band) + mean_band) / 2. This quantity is 0.55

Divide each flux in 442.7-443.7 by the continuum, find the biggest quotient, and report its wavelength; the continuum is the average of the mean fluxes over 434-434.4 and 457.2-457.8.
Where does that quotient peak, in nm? 443.258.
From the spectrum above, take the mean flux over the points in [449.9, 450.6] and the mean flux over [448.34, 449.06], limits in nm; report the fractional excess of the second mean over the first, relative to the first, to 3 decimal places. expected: 0.037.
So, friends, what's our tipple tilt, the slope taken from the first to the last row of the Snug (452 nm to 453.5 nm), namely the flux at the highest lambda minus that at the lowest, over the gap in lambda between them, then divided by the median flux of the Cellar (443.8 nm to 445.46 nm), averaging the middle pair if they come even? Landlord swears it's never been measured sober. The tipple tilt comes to -0.004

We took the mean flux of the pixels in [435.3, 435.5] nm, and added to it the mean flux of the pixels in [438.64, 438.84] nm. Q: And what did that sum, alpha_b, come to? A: 22.5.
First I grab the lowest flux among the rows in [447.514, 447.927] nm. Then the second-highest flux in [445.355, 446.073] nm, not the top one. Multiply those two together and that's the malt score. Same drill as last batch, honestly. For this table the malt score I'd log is 161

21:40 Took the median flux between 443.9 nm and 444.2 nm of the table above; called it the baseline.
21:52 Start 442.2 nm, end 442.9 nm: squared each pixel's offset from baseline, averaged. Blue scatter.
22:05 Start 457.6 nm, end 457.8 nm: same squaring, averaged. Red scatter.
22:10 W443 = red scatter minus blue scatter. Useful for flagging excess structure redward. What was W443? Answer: 4.0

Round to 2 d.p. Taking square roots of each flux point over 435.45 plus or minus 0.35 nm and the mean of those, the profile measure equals 3.38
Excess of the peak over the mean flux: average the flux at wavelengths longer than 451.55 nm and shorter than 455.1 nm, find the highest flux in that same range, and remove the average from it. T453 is 0.81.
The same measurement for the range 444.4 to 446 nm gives 0.54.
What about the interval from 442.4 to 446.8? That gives 0.79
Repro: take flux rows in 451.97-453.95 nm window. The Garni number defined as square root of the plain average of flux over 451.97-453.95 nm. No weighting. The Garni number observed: 3.68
